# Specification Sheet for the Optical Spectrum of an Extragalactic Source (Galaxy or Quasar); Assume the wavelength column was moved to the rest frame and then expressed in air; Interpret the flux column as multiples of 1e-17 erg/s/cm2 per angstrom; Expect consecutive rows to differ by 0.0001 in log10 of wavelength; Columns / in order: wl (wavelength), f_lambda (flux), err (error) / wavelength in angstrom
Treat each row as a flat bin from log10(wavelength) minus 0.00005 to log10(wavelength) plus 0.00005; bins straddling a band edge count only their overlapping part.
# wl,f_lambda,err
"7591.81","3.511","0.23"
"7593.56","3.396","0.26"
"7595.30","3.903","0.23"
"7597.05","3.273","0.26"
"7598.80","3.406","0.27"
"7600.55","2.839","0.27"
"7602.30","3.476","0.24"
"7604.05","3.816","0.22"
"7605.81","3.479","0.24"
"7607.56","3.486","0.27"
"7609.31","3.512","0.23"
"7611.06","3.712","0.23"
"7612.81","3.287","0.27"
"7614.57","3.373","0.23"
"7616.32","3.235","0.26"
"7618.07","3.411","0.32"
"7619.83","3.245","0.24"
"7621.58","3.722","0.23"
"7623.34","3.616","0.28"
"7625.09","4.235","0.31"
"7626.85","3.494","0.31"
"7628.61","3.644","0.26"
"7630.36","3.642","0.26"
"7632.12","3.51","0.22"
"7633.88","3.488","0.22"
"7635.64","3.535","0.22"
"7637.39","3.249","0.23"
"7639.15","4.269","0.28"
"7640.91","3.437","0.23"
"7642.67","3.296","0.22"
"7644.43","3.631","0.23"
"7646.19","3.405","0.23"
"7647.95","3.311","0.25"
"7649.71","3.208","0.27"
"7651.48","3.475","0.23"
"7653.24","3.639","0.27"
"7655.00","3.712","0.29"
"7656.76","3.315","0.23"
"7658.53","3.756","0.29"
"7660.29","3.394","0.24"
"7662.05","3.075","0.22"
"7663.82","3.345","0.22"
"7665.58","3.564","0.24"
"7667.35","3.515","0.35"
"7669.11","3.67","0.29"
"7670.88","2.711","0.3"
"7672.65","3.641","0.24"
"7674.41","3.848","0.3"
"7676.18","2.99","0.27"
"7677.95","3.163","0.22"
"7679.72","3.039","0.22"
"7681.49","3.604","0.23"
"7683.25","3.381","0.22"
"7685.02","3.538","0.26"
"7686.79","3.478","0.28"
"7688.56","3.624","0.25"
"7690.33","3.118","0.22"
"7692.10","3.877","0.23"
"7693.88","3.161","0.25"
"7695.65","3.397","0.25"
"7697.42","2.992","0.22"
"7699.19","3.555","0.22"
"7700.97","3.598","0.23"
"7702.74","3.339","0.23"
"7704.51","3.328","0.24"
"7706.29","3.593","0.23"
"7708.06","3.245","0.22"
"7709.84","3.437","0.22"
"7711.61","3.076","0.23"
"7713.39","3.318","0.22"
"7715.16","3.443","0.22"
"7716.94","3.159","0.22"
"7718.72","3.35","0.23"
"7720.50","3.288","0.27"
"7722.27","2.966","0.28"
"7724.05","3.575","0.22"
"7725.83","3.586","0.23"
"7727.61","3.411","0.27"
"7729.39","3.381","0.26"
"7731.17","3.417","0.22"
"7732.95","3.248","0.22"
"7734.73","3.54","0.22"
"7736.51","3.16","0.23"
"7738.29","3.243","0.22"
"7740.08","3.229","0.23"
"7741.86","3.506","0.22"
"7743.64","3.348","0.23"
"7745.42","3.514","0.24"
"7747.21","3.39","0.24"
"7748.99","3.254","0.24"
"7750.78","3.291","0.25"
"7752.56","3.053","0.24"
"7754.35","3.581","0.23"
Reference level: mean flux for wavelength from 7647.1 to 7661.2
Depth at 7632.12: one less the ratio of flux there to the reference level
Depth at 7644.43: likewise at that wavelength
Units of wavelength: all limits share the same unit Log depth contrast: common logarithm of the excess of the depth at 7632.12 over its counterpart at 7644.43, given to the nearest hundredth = -1.46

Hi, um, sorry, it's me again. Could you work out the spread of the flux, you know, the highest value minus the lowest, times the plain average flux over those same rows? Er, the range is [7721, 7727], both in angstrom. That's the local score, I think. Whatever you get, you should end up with 2.1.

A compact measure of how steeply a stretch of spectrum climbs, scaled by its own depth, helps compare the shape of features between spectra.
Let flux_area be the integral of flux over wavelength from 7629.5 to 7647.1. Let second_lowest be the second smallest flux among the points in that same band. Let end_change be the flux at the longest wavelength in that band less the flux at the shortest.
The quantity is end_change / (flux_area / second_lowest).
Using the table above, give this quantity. -0.013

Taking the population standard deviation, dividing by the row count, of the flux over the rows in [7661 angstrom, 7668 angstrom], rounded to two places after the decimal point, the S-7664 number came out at 0.19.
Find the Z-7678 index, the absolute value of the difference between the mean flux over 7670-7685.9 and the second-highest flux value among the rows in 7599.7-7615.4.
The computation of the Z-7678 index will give 0.39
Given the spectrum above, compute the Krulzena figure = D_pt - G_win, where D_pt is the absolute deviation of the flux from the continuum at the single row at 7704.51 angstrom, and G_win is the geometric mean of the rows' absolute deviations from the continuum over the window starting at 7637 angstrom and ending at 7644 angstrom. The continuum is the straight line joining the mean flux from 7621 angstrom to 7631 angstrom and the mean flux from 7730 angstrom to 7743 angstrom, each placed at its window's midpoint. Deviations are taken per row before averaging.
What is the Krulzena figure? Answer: -0.27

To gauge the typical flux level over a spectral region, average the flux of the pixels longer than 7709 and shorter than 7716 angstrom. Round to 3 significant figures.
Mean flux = 3.32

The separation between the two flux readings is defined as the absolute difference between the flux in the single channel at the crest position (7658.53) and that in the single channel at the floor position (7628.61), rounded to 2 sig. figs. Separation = 0.11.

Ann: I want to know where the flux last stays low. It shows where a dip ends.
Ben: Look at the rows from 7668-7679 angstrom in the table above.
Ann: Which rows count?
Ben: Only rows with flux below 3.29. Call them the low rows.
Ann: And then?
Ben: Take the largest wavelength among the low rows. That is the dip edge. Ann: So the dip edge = 7677.95 angstrom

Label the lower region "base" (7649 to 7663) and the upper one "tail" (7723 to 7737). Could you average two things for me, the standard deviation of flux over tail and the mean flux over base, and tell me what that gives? 1.80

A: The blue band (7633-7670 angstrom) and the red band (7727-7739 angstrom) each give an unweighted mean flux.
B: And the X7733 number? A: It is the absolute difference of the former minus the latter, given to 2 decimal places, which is 0.15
